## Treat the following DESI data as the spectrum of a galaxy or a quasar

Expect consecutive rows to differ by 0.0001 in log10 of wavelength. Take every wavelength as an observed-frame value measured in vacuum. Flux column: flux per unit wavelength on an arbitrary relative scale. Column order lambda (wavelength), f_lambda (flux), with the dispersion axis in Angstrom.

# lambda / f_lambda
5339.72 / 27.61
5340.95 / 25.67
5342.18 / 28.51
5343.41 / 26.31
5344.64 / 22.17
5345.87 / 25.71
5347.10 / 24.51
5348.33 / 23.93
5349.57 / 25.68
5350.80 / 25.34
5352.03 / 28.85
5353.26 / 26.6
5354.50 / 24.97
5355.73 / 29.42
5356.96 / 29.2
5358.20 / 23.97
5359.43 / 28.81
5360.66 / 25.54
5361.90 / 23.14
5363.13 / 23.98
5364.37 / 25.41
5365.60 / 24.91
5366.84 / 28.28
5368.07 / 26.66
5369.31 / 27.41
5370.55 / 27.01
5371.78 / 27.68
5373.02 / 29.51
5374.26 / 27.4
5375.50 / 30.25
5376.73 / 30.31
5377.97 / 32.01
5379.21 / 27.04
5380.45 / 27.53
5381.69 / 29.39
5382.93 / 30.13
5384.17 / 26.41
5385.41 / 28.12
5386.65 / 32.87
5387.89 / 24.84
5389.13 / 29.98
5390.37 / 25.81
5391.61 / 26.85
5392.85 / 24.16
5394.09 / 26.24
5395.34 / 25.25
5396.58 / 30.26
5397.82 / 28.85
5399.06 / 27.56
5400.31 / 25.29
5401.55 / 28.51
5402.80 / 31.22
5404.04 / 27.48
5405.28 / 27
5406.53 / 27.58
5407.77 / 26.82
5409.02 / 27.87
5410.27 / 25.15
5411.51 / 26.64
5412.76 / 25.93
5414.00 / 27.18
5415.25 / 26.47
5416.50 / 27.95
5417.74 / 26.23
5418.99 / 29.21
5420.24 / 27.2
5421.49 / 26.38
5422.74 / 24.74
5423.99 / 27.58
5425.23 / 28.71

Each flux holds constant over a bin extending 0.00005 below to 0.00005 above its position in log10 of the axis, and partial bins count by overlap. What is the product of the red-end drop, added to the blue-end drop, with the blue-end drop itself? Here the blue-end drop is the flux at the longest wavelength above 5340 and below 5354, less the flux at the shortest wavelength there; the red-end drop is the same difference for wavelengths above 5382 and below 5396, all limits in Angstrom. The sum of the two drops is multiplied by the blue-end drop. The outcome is -4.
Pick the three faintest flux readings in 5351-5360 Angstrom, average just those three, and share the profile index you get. 25.18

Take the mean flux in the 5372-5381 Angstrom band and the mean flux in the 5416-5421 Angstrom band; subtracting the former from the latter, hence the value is -1.5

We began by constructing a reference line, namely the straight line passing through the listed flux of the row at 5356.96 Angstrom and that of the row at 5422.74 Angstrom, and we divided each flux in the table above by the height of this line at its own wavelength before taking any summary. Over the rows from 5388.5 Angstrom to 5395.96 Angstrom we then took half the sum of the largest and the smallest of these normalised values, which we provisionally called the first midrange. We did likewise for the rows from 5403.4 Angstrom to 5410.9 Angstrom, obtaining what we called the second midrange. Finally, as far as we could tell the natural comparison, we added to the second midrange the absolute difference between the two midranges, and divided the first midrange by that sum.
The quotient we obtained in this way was 0.95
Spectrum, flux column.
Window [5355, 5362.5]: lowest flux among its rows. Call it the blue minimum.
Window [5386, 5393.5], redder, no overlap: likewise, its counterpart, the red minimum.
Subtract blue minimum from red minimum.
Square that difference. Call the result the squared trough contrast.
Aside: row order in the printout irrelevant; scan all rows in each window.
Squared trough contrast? 1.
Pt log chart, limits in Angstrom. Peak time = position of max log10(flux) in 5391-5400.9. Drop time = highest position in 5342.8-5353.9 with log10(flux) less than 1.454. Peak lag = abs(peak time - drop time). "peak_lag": 43.3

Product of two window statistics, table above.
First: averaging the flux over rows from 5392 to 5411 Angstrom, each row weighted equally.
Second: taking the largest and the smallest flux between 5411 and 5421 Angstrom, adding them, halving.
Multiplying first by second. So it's 752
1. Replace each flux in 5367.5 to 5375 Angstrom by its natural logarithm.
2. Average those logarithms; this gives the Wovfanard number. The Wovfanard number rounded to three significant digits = 3.32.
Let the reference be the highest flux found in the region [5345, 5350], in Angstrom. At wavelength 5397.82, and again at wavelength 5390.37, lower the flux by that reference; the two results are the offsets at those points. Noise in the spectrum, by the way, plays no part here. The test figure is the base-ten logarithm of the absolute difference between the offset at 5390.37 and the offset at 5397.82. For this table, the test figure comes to 0.48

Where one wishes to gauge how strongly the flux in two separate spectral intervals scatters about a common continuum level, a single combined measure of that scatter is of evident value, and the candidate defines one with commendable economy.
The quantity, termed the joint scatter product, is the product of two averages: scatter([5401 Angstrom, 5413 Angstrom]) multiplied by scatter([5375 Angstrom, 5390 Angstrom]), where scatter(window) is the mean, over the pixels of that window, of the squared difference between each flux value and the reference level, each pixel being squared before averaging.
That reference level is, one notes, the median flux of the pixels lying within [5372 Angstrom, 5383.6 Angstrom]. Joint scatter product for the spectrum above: 36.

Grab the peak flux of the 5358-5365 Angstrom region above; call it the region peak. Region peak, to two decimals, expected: 28.81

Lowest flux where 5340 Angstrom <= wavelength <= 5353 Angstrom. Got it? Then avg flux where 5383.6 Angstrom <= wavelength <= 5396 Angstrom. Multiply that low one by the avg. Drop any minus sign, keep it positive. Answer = 600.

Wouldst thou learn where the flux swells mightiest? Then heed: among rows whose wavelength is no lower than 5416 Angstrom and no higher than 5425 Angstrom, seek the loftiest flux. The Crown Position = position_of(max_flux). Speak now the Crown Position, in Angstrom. 5418.99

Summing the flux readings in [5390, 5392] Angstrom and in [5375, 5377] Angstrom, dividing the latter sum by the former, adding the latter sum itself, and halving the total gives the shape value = 30.9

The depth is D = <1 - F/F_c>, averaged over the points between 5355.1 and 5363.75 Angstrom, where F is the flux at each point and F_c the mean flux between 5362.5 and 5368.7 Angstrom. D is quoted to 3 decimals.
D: -0.017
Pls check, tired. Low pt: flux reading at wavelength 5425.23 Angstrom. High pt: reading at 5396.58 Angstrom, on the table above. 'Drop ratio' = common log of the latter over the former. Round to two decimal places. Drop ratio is 0.02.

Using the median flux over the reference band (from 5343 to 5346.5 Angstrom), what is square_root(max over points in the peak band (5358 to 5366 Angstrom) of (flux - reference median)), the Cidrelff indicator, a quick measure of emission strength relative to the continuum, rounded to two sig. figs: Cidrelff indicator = 1.8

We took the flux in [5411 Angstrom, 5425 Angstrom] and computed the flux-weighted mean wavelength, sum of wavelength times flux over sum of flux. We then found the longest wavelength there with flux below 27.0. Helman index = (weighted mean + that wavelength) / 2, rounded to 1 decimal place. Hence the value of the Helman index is 5420.2 Angstrom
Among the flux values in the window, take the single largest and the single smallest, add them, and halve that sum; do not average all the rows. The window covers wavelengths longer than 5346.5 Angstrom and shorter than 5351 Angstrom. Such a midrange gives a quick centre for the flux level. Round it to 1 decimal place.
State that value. 24.8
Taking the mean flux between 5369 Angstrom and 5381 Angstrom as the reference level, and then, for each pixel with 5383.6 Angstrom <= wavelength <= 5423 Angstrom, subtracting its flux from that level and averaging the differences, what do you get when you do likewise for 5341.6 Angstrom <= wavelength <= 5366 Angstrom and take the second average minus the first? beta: 1.4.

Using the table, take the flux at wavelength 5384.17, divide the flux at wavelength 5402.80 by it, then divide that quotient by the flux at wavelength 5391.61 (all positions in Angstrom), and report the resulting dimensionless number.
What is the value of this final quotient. 0.044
